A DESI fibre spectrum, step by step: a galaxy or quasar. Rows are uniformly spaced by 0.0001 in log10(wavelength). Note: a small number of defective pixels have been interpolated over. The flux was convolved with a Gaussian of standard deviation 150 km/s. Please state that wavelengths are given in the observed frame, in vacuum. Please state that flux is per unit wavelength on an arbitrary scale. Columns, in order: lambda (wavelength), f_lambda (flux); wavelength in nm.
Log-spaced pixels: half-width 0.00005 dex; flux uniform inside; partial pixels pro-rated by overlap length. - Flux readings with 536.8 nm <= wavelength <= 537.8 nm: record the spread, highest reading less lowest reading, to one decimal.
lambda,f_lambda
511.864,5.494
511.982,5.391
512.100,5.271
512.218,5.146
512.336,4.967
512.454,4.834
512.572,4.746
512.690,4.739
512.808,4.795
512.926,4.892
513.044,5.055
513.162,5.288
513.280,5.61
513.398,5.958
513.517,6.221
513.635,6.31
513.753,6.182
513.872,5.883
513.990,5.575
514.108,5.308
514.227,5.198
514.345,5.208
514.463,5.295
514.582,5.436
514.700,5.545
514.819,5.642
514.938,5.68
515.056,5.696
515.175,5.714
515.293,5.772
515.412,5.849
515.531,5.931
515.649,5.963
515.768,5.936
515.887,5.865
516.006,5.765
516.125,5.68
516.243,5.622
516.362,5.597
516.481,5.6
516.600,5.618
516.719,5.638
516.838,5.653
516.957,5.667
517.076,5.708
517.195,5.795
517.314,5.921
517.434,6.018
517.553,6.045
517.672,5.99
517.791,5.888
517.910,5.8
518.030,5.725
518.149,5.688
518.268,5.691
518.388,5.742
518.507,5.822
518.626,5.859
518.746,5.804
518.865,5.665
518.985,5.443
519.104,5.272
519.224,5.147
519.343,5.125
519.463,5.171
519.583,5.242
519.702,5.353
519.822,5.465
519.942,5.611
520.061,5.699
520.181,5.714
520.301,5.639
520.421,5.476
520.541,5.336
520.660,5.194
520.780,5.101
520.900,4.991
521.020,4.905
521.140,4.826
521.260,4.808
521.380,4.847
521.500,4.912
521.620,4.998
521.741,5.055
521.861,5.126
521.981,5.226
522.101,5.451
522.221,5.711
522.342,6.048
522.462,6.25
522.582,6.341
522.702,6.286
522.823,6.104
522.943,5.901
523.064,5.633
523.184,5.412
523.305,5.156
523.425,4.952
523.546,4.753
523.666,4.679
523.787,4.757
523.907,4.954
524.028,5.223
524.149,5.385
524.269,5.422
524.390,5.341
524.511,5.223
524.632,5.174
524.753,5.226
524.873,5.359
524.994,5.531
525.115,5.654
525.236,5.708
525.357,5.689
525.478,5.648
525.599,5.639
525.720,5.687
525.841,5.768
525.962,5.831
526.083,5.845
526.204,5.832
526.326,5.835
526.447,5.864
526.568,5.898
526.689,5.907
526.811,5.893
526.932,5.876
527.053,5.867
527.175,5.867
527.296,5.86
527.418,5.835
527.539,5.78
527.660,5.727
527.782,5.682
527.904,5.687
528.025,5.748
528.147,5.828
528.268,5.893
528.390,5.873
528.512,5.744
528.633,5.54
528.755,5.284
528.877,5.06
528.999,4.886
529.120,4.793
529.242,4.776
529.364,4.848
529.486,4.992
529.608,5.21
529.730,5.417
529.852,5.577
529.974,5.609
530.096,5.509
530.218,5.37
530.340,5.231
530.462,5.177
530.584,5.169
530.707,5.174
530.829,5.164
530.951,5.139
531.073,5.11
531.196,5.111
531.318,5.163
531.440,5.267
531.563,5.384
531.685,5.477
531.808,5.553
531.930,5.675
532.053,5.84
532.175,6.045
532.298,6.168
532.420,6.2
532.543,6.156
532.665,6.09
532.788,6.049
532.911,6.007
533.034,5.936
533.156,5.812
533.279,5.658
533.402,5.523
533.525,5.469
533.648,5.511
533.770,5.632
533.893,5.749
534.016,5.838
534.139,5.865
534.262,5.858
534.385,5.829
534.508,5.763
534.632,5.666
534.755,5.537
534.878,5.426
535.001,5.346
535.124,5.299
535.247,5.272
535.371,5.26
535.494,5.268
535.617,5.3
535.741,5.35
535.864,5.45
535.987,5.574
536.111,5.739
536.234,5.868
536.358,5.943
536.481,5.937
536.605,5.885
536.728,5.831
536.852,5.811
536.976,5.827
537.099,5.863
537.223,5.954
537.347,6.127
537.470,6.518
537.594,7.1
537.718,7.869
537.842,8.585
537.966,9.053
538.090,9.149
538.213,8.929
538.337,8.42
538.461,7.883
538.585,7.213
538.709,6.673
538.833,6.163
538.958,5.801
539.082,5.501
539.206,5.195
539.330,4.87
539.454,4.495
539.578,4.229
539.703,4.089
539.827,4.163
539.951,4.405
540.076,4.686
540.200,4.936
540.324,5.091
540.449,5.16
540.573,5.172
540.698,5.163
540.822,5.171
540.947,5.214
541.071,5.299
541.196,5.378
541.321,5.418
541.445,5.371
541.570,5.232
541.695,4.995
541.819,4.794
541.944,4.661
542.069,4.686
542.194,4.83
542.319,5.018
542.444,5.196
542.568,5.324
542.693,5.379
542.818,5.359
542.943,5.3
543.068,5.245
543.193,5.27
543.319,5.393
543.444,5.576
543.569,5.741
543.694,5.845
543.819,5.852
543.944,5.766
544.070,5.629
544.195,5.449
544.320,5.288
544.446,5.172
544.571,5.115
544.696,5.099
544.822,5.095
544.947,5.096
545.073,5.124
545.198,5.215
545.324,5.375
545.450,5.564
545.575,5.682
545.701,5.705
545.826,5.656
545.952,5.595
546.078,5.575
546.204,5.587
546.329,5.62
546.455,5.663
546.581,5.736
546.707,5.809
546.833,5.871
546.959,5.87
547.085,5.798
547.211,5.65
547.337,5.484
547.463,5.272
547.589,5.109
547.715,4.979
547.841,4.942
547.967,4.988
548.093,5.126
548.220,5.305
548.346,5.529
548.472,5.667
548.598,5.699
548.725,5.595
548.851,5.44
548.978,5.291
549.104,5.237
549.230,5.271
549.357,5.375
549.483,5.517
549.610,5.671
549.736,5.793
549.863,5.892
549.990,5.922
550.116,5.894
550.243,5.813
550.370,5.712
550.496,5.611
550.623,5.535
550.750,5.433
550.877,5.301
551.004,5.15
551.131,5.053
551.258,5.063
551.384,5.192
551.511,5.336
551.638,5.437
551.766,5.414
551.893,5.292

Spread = 2.1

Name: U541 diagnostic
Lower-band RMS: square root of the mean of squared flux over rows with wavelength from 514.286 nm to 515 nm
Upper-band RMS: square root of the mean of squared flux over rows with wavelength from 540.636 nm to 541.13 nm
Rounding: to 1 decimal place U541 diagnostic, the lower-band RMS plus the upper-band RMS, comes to 10.7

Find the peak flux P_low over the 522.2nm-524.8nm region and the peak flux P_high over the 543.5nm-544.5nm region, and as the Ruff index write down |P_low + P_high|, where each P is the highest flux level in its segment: 12.2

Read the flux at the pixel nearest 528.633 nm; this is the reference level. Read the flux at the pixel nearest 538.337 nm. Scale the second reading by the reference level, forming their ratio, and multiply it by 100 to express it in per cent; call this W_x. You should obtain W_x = 152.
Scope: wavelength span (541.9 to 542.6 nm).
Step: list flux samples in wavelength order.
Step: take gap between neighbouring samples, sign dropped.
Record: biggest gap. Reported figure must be 0.19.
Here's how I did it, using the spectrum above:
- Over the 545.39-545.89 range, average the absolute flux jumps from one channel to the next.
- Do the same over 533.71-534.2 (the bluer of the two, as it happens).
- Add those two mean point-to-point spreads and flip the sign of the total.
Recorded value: -0.14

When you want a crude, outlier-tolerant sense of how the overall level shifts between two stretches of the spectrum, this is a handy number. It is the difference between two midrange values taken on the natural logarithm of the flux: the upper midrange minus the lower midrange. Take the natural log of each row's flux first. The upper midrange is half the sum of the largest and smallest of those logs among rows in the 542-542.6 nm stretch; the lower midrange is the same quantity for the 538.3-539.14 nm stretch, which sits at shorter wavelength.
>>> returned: -0.31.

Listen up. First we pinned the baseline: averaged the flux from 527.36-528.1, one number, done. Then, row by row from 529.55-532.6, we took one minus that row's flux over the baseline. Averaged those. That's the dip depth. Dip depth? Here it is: 0.05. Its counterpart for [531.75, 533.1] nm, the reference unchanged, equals -0.04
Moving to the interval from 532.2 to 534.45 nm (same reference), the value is -0.02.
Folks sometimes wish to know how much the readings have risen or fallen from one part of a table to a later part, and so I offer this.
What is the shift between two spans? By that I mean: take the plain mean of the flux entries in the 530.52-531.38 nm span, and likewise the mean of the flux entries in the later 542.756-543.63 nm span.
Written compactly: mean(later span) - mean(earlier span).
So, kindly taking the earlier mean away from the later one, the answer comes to 0.26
